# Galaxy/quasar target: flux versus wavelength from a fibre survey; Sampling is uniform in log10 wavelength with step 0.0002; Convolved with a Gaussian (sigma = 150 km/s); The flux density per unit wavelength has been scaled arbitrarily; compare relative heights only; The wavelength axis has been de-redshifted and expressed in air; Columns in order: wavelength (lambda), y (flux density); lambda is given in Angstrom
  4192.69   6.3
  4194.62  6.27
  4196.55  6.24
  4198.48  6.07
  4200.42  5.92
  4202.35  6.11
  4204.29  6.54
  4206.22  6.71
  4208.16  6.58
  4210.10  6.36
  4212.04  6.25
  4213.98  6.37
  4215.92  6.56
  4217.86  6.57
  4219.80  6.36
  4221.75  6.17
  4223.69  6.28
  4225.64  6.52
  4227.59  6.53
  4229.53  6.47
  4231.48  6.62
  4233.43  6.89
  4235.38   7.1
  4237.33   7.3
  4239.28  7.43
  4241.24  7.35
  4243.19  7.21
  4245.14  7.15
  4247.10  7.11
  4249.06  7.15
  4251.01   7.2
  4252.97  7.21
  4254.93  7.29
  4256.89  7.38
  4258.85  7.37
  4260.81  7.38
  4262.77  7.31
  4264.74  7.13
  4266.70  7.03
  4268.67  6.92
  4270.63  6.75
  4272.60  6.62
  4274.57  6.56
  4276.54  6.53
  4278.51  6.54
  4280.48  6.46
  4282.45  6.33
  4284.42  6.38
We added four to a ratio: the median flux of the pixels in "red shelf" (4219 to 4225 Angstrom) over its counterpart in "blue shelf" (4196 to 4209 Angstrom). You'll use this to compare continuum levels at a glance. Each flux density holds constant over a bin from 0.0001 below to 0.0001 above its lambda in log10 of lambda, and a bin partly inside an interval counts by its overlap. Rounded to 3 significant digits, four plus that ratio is 5.01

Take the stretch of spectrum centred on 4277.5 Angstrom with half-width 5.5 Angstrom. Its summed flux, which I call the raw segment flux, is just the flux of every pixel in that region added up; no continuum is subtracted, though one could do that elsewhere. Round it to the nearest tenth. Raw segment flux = 39.0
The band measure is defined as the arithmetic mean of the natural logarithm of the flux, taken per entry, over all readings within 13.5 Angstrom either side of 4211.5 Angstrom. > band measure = 1.85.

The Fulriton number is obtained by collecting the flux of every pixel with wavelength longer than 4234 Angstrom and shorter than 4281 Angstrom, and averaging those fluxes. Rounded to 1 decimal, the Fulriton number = 7.1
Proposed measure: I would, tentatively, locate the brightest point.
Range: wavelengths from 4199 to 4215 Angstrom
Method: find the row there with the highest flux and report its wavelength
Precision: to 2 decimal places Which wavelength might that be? 4206.22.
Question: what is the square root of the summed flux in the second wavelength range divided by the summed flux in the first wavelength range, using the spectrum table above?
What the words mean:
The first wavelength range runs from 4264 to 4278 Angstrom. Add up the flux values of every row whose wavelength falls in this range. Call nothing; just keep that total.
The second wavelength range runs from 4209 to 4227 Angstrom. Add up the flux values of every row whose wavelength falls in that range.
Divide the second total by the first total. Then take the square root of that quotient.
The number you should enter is 1.10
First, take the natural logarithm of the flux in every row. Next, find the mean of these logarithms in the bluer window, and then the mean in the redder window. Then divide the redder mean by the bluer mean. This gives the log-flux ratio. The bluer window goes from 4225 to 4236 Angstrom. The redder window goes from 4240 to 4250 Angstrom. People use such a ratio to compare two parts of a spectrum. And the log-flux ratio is 1.04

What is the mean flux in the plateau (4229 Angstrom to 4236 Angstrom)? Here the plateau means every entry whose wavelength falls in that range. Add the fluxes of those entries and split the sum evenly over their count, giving 6.77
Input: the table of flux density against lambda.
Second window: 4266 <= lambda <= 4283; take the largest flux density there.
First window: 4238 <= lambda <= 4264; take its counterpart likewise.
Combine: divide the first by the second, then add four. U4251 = 5.06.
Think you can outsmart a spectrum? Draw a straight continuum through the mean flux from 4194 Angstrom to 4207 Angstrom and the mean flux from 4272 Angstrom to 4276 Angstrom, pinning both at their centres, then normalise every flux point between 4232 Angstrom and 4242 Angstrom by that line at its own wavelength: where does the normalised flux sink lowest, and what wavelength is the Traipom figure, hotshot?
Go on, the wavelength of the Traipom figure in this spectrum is 4233.43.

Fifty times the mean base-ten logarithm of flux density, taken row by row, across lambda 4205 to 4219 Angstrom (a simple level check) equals 40.6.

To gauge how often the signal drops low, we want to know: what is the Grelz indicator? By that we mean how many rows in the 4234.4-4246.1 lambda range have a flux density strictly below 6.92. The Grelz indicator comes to 0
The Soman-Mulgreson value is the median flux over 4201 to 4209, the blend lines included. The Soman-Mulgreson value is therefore 6.6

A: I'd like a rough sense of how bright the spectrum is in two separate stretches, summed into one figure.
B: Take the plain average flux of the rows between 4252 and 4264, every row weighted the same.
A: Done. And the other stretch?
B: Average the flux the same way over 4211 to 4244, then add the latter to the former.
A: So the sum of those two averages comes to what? 14.0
